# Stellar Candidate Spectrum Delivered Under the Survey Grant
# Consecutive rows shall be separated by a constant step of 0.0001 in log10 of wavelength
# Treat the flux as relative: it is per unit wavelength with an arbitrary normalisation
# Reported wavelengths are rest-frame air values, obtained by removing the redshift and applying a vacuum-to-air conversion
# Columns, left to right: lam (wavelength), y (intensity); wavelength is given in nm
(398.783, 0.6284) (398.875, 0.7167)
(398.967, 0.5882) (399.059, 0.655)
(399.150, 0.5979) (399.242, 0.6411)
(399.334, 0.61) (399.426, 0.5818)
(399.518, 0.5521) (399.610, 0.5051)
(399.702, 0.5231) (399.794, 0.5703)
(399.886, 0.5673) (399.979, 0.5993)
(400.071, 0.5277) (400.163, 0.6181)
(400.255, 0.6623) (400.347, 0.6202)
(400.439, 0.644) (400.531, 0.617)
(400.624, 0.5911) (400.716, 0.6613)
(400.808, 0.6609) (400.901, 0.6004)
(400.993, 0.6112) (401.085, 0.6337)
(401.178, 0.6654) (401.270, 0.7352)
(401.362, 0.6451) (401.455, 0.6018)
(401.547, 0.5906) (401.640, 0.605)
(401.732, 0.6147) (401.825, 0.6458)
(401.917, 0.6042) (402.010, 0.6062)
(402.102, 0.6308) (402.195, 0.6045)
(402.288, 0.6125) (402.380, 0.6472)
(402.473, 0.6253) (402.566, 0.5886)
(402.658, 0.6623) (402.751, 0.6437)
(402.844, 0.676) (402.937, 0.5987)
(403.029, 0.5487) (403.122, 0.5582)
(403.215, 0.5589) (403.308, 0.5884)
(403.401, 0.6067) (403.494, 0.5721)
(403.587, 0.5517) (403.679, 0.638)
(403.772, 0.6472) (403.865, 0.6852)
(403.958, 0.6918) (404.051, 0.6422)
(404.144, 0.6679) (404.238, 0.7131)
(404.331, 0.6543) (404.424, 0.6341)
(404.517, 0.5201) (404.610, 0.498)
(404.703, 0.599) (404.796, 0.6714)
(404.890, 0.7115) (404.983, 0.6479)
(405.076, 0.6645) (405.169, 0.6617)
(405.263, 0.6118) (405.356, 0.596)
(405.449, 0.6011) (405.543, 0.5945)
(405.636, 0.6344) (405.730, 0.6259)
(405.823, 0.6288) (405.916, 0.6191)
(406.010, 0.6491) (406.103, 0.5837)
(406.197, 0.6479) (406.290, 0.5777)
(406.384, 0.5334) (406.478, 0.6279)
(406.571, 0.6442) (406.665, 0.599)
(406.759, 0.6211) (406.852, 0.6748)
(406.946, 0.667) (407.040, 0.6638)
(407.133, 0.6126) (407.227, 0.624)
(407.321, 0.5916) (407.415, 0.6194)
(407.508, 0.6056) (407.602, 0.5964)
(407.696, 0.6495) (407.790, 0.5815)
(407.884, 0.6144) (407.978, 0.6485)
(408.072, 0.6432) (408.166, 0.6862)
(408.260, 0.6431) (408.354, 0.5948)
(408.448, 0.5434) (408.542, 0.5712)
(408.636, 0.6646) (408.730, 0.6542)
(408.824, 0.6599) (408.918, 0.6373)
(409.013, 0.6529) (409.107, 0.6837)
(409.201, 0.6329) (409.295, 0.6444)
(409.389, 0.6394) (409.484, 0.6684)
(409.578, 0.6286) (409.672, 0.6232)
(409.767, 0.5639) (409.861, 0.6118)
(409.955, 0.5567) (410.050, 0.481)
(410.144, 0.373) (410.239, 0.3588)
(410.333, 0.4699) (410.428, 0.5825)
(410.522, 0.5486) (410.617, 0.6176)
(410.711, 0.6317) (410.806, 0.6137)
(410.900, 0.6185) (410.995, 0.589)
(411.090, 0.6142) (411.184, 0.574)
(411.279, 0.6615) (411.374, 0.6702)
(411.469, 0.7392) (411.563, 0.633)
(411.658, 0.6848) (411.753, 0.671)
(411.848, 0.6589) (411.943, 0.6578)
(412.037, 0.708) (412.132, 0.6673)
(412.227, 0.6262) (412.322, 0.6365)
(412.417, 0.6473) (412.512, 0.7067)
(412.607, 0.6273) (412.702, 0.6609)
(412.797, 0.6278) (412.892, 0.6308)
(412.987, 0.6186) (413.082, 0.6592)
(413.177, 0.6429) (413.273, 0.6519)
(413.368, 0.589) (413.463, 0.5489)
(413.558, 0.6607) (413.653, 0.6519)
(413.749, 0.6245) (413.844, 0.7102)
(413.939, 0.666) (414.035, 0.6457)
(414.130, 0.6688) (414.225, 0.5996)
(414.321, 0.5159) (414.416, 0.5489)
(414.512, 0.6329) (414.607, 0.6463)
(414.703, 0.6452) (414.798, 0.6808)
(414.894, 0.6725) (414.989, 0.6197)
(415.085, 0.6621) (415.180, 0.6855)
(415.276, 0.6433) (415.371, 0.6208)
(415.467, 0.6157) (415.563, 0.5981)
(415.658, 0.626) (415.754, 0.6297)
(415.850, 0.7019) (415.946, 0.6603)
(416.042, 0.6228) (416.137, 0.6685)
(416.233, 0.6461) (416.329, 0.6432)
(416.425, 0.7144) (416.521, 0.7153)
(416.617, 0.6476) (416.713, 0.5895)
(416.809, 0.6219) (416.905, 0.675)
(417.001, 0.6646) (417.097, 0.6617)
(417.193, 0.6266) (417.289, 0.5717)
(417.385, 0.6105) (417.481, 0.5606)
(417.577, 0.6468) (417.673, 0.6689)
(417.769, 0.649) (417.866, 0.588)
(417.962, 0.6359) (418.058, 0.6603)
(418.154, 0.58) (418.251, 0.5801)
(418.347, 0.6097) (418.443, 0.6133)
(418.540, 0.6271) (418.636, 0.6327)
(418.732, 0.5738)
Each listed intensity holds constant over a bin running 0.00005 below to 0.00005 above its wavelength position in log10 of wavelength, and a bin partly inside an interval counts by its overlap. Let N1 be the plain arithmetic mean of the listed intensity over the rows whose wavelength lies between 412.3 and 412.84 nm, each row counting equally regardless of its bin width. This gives 0.651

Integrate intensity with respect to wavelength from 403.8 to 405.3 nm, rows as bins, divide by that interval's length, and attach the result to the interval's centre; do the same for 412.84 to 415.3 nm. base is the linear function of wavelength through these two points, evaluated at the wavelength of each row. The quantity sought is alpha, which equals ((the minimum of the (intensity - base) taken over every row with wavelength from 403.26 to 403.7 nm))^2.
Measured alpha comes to 0.0083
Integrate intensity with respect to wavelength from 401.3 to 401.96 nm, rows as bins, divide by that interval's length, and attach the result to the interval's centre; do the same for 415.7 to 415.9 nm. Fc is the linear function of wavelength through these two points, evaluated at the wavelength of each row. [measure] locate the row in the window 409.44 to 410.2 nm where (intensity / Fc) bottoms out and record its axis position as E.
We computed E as 410.144 nm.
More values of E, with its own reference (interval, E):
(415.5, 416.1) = 415.563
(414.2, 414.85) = 414.321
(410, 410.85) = 410.239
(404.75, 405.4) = 405.356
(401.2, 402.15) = 401.547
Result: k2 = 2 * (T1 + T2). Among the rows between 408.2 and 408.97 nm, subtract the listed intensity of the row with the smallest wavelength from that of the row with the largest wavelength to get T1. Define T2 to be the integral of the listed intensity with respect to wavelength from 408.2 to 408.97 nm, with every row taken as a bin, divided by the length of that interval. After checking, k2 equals 1.23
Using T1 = -0.01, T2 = 0.622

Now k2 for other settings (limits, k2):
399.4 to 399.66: 0.93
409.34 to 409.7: 1.25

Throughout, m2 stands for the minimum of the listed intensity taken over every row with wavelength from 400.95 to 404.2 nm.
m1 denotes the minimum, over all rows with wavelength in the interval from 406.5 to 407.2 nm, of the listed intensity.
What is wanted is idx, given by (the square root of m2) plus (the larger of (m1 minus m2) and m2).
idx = 1.29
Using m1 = 0.599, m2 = 0.5487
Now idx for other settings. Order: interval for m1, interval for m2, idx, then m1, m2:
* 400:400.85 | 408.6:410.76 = 0.96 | 0.5277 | 0.3588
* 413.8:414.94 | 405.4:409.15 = 1.26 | 0.5159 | 0.5334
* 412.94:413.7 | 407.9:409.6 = 1.28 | 0.5489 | 0.5434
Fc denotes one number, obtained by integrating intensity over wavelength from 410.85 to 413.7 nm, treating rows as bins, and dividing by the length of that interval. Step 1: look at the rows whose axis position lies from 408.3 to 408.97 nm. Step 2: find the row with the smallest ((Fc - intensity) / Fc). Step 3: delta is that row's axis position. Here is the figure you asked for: 408.636 nm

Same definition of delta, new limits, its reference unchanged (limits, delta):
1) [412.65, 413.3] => 412.702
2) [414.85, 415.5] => 415.180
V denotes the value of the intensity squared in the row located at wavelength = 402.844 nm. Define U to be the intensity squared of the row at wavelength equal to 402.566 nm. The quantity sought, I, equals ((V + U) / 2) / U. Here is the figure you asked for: 1.16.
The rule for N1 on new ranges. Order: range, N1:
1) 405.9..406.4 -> 0.602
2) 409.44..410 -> 0.609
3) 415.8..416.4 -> 0.657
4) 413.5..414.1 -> 0.660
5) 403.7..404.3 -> 0.675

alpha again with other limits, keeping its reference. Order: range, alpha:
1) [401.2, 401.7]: 0.0029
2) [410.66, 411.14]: 0.0024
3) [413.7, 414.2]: 0.0001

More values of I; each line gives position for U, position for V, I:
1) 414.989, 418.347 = 0.98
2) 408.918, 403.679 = 1.00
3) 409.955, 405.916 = 1.12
